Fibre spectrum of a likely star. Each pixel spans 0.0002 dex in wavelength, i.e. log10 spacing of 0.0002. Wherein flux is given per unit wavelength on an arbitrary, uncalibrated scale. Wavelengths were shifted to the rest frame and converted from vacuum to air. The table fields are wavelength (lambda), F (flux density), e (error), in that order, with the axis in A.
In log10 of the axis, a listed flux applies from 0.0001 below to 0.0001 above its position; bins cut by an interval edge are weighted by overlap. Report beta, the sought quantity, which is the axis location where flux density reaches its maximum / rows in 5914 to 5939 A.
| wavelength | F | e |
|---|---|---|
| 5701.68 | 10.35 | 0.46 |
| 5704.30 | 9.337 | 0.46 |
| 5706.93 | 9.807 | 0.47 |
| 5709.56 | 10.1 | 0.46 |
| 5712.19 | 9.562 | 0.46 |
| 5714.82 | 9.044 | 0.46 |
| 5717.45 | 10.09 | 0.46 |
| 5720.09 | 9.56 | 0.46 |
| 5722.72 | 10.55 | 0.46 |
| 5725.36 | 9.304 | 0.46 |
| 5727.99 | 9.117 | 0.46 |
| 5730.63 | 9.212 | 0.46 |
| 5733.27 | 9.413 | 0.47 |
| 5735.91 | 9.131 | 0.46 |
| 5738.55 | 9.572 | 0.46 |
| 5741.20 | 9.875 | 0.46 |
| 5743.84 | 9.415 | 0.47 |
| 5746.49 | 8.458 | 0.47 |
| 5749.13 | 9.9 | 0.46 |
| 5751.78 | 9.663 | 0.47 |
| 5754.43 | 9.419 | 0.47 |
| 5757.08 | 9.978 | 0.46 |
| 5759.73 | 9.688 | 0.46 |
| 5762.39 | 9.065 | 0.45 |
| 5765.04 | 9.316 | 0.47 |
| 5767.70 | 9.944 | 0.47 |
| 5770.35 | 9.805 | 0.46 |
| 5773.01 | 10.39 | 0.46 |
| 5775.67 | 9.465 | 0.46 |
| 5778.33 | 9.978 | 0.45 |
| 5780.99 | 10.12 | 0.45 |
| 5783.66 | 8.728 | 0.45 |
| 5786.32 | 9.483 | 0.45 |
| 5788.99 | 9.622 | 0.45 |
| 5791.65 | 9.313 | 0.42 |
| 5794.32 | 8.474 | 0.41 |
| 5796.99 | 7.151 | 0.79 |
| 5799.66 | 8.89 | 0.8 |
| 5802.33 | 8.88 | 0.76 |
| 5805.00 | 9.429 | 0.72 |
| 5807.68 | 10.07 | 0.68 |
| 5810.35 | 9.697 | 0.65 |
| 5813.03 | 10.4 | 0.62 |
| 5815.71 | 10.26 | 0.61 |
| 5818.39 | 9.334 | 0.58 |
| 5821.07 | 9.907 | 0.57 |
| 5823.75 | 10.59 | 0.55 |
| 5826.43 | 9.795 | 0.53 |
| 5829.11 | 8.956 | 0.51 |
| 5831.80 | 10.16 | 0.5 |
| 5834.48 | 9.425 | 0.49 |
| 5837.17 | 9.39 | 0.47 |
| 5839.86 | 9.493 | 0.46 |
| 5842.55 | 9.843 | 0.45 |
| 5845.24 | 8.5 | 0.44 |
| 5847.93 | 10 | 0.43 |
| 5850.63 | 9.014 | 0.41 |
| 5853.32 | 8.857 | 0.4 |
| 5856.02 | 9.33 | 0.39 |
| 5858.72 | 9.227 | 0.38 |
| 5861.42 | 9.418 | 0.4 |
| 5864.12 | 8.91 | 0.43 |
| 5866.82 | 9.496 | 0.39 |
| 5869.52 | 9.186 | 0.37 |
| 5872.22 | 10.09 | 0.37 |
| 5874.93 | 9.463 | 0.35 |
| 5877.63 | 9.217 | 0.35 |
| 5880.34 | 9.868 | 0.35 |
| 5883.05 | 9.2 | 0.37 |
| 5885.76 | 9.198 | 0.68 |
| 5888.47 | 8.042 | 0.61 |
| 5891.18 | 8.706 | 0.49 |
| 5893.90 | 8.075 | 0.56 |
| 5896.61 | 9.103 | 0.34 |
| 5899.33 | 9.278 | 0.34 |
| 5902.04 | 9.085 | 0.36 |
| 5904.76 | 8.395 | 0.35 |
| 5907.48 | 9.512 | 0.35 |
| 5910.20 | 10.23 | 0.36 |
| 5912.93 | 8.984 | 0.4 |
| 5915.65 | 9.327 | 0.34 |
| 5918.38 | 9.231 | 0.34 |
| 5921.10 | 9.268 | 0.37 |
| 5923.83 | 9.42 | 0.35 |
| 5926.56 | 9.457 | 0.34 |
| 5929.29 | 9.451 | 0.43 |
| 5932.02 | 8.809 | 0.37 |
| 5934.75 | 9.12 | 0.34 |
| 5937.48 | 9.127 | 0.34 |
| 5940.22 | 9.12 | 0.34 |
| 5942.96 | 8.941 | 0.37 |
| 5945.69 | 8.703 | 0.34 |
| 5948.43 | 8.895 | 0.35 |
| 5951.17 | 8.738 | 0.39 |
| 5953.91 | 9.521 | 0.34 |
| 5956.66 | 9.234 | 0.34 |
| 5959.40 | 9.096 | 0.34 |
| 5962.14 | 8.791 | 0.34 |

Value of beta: 5926.56 A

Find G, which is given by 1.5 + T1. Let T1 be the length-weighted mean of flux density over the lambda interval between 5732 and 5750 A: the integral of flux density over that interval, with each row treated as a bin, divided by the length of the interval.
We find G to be 10.9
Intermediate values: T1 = 9.4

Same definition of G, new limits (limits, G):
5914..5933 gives 10.8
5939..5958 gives 10.5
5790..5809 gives 10.4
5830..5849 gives 11.0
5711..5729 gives 11.1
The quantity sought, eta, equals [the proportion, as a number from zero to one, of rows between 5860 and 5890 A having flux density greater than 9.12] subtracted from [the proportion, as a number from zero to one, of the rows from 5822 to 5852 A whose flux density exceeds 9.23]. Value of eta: -0.09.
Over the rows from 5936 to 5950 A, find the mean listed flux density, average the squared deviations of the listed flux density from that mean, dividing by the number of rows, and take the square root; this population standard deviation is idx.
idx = 0.16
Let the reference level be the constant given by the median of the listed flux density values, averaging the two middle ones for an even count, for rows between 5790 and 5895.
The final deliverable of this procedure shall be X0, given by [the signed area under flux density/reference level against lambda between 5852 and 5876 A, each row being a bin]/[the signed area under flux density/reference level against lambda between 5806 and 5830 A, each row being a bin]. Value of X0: 0.94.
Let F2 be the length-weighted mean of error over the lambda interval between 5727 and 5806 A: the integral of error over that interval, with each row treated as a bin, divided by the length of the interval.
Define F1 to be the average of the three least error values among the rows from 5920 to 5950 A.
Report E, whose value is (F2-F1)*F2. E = 0.08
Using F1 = 0.34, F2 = 0.498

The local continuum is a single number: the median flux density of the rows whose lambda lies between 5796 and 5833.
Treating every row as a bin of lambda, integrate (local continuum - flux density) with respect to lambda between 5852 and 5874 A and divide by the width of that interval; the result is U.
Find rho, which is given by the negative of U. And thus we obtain -0.43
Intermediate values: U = 0.43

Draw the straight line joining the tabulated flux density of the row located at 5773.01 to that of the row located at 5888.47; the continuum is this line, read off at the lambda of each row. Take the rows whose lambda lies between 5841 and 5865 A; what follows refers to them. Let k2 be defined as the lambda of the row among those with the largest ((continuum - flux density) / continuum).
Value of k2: 5845.24 A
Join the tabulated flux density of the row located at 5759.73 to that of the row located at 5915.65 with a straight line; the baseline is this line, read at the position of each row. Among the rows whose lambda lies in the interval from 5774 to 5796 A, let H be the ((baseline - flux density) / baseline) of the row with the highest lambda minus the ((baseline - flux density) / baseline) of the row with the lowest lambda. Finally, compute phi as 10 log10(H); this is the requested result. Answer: -10.1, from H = 0.099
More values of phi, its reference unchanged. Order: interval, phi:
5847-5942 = -11.5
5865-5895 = -8.4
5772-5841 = -11.1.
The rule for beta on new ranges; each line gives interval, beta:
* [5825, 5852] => 5831.80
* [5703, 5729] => 5722.72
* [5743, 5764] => 5757.08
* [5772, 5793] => 5773.01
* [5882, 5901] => 5899.33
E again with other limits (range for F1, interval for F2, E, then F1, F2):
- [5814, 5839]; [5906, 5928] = -0.05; 0.49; 0.356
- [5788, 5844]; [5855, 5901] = 0.00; 0.43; 0.422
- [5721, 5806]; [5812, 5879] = 0.01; 0.43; 0.457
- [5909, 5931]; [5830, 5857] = 0.05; 0.34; 0.446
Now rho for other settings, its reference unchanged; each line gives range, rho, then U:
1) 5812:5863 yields -0.18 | 0.18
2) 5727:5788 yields -0.22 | 0.22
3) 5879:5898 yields -0.86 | 0.86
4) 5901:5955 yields -0.58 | 0.58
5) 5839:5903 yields -0.56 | 0.56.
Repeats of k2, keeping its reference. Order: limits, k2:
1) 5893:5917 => 5893.90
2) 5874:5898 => 5888.47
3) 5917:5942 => 5932.02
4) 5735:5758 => 5746.49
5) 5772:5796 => 5794.32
